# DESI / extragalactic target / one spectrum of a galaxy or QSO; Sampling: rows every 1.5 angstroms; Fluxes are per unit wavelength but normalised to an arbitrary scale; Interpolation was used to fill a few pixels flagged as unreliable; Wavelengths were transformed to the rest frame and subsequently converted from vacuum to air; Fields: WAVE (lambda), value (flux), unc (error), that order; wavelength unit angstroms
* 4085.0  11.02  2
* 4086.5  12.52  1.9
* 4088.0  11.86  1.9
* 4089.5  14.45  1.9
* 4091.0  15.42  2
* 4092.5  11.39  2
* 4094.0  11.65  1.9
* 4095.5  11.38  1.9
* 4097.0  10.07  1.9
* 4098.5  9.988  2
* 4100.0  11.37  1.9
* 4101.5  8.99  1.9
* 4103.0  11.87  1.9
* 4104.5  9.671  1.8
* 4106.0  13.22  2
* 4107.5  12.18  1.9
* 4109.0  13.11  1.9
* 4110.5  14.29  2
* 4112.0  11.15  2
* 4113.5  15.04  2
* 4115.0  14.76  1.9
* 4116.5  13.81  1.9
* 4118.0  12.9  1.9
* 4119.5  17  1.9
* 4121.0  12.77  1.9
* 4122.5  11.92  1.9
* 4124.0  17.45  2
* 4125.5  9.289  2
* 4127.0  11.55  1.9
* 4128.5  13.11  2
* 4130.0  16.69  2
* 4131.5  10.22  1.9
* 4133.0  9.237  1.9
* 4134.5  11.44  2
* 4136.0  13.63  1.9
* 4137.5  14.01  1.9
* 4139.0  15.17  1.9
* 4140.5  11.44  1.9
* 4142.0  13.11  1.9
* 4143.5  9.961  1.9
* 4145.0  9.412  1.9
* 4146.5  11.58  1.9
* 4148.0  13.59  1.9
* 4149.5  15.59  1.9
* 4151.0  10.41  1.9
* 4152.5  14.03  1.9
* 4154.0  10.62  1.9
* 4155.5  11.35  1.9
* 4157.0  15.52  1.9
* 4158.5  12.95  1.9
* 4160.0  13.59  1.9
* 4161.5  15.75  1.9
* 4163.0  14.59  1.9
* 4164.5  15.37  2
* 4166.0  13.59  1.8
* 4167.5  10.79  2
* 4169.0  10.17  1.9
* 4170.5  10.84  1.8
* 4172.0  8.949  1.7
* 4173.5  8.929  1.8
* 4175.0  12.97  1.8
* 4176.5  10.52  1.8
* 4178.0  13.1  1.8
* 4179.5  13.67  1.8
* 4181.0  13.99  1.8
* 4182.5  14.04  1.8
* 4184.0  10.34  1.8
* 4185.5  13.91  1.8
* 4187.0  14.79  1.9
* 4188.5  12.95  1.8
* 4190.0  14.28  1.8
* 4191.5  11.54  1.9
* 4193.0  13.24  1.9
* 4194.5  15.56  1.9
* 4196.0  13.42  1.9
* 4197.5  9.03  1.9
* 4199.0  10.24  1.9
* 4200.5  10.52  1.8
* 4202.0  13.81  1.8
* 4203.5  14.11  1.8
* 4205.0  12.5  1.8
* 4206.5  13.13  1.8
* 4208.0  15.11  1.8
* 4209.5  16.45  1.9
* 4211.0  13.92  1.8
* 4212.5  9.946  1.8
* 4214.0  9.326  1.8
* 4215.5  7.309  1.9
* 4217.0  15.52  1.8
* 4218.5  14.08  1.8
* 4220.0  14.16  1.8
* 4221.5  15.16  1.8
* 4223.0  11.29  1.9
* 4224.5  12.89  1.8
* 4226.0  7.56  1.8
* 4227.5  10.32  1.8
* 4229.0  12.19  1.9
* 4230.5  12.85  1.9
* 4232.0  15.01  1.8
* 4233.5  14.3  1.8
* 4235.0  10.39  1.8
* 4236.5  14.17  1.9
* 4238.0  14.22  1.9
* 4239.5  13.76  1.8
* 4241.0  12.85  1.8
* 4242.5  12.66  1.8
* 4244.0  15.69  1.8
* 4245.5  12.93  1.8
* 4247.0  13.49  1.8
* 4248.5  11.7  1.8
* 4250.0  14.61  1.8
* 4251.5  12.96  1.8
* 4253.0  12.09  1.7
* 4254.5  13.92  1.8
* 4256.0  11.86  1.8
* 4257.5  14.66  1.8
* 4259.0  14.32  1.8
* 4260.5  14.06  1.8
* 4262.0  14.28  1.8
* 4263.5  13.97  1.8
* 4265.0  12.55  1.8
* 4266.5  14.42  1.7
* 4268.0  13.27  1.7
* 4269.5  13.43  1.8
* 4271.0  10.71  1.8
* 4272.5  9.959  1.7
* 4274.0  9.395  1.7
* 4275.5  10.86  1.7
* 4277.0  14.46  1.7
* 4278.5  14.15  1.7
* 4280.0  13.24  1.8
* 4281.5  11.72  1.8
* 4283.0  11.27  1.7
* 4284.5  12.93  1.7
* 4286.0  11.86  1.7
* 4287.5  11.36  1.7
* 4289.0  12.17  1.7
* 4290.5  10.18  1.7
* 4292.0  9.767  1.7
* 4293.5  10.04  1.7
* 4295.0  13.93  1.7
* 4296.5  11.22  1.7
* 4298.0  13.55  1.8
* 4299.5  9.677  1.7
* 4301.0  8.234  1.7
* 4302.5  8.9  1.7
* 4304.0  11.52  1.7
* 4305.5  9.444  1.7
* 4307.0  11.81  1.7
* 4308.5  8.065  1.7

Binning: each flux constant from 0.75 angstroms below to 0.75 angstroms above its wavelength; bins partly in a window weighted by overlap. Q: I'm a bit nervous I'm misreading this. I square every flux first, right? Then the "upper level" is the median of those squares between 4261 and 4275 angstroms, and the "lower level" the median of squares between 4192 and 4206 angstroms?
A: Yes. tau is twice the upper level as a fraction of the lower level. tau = 2.01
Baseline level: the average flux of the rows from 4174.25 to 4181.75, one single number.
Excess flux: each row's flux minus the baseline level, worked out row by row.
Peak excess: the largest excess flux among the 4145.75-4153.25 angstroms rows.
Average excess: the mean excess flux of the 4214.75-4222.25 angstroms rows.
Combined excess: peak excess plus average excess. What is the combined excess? 3.1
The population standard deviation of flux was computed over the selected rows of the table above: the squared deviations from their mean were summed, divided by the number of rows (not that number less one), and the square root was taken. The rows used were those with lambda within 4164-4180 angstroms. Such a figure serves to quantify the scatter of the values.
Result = 2.02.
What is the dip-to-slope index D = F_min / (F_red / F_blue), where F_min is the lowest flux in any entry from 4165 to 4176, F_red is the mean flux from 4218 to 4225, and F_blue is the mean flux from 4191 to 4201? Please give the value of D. 7.9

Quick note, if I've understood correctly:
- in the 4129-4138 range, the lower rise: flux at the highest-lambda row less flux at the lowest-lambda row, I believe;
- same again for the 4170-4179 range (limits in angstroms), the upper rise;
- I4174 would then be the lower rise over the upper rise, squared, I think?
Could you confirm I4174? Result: 1.4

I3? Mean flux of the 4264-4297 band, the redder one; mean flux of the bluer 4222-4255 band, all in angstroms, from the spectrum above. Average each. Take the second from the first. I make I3 -0.9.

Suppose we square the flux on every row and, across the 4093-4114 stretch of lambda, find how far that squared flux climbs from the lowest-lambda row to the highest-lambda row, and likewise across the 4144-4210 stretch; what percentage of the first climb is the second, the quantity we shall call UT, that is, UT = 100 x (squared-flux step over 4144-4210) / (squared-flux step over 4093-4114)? 201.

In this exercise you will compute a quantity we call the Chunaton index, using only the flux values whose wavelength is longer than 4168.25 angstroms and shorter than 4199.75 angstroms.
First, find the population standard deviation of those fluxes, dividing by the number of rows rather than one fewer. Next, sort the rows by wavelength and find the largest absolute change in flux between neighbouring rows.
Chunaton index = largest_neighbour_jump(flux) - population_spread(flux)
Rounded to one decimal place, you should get 2.4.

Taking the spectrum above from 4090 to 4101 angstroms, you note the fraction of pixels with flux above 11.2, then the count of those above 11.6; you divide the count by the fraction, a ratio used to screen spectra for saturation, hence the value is 2.8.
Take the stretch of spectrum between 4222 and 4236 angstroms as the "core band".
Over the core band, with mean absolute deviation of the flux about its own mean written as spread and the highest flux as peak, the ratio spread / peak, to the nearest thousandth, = 0.117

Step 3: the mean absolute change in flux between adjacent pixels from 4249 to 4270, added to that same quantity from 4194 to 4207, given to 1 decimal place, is 2.9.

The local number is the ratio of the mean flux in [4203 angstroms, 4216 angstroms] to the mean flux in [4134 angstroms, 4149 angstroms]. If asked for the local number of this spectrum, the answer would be 1.007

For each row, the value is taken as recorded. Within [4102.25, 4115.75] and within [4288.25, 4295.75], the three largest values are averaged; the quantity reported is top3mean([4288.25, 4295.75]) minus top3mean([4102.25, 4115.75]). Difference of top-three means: -2.6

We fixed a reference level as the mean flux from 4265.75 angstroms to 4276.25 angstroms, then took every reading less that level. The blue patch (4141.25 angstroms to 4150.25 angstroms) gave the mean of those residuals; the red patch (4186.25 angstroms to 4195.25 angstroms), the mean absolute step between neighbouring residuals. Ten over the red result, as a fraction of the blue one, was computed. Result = 10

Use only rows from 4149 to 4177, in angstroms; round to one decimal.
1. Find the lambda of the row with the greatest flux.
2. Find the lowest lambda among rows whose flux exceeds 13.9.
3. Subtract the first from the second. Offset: -12.0 angstroms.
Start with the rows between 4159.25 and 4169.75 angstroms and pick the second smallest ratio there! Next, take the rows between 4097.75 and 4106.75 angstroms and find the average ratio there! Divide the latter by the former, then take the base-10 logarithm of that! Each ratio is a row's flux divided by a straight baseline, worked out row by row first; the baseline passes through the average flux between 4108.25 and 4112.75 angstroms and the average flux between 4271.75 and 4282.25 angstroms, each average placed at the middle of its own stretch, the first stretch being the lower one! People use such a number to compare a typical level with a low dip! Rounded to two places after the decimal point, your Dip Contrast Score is -0.01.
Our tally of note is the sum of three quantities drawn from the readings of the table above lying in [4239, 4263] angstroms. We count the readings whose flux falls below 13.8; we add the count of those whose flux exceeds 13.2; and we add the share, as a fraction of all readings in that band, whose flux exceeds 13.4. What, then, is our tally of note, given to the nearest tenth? 18.6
